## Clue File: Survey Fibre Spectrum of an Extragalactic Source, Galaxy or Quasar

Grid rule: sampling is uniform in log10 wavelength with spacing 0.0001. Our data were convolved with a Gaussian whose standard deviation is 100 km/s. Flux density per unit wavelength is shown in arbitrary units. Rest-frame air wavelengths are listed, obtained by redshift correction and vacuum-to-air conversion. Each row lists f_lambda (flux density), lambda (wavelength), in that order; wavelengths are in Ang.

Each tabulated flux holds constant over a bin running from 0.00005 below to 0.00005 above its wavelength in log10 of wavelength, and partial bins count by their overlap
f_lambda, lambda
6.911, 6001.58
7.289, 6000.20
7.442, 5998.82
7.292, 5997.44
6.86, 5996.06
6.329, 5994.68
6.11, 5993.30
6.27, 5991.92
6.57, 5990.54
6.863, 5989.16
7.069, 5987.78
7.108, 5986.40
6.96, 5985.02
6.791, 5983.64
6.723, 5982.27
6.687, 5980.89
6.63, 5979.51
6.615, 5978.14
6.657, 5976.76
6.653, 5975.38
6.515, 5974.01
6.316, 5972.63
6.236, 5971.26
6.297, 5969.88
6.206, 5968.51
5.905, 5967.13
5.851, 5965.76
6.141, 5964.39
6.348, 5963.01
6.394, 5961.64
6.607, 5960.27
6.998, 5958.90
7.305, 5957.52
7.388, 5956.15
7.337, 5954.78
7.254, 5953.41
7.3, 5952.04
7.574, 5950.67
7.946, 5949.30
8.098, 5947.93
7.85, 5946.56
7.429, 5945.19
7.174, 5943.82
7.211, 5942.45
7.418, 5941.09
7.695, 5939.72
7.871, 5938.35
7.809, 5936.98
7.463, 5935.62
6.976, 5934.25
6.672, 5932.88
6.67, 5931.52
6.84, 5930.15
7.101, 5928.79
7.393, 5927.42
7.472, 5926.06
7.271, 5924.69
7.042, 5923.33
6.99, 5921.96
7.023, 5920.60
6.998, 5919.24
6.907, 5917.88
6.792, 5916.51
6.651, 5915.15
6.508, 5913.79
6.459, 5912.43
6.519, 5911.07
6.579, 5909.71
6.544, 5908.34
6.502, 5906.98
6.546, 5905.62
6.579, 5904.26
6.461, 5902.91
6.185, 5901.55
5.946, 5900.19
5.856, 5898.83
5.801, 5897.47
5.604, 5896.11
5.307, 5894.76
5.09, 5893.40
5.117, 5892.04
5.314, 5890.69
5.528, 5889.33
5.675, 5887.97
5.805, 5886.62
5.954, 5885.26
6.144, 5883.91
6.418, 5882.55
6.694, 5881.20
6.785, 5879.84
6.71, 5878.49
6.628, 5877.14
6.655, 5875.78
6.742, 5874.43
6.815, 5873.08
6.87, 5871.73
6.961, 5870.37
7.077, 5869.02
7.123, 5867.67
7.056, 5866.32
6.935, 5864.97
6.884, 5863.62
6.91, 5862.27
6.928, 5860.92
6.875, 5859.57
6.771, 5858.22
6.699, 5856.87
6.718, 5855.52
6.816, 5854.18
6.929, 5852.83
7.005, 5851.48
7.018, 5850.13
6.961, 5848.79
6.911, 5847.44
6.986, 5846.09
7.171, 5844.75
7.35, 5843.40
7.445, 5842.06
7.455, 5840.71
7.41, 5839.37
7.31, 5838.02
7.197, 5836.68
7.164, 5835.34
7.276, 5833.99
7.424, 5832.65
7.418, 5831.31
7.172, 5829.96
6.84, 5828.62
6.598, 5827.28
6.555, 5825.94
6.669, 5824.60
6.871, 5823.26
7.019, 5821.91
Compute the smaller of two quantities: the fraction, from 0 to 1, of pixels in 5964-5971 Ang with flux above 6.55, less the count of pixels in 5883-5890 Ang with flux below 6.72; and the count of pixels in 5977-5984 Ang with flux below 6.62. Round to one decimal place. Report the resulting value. -5.0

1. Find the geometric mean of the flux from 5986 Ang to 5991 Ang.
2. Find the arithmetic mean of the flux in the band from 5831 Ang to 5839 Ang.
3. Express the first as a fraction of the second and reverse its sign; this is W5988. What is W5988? -0.95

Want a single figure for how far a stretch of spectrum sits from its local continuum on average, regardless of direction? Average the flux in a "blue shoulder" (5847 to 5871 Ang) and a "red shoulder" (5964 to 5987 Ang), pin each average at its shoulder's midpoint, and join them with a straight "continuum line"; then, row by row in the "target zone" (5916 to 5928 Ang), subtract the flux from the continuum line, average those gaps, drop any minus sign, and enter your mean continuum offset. 0.41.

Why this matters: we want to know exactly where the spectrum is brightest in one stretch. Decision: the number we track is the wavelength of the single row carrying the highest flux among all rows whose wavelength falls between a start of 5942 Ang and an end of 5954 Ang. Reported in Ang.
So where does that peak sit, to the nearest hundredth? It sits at 5947.93 Ang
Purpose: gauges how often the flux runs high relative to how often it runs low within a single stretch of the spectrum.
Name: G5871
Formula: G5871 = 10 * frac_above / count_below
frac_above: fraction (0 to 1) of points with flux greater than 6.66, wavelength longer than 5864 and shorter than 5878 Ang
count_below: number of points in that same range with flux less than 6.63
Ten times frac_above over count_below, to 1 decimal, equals 8.0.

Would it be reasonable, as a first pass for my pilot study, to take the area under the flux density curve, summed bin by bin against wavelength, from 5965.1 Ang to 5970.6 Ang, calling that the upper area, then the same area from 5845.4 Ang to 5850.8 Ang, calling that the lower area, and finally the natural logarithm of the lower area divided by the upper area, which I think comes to 0.12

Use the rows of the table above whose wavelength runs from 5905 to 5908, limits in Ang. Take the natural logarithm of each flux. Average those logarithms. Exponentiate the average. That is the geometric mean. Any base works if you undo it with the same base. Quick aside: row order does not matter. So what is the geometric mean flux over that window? 6.5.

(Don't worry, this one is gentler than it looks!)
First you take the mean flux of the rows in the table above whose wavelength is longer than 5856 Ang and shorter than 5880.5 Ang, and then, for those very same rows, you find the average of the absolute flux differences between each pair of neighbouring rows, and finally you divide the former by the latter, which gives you 100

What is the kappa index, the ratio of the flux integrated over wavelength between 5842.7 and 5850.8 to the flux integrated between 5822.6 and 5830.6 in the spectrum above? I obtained 1.05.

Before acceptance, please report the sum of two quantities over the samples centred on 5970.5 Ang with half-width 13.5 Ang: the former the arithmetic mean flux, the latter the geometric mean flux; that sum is 13.0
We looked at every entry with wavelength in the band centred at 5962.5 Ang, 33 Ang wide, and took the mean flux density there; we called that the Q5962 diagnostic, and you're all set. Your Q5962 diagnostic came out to 6.8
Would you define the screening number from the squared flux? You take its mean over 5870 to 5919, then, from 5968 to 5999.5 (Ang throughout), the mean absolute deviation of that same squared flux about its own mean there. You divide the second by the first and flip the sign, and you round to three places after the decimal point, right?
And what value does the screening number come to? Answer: -0.094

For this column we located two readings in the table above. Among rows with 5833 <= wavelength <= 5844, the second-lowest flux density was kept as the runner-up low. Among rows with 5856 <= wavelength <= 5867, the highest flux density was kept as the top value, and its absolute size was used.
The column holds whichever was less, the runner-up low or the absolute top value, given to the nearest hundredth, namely 7.06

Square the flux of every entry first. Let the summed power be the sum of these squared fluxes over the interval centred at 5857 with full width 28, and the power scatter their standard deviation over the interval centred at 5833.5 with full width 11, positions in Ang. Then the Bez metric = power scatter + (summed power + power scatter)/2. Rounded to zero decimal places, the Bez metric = 512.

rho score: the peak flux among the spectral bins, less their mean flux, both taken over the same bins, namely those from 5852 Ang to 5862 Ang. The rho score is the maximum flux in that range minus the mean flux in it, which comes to 0.1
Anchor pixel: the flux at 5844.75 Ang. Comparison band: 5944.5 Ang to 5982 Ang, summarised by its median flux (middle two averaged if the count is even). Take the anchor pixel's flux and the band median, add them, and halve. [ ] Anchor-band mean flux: 6.91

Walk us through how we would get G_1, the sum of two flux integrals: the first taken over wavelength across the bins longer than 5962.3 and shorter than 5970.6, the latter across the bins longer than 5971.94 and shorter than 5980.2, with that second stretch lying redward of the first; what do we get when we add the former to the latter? 105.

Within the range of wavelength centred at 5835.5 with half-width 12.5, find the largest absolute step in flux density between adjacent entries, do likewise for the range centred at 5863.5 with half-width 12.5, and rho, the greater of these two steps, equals 0.33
